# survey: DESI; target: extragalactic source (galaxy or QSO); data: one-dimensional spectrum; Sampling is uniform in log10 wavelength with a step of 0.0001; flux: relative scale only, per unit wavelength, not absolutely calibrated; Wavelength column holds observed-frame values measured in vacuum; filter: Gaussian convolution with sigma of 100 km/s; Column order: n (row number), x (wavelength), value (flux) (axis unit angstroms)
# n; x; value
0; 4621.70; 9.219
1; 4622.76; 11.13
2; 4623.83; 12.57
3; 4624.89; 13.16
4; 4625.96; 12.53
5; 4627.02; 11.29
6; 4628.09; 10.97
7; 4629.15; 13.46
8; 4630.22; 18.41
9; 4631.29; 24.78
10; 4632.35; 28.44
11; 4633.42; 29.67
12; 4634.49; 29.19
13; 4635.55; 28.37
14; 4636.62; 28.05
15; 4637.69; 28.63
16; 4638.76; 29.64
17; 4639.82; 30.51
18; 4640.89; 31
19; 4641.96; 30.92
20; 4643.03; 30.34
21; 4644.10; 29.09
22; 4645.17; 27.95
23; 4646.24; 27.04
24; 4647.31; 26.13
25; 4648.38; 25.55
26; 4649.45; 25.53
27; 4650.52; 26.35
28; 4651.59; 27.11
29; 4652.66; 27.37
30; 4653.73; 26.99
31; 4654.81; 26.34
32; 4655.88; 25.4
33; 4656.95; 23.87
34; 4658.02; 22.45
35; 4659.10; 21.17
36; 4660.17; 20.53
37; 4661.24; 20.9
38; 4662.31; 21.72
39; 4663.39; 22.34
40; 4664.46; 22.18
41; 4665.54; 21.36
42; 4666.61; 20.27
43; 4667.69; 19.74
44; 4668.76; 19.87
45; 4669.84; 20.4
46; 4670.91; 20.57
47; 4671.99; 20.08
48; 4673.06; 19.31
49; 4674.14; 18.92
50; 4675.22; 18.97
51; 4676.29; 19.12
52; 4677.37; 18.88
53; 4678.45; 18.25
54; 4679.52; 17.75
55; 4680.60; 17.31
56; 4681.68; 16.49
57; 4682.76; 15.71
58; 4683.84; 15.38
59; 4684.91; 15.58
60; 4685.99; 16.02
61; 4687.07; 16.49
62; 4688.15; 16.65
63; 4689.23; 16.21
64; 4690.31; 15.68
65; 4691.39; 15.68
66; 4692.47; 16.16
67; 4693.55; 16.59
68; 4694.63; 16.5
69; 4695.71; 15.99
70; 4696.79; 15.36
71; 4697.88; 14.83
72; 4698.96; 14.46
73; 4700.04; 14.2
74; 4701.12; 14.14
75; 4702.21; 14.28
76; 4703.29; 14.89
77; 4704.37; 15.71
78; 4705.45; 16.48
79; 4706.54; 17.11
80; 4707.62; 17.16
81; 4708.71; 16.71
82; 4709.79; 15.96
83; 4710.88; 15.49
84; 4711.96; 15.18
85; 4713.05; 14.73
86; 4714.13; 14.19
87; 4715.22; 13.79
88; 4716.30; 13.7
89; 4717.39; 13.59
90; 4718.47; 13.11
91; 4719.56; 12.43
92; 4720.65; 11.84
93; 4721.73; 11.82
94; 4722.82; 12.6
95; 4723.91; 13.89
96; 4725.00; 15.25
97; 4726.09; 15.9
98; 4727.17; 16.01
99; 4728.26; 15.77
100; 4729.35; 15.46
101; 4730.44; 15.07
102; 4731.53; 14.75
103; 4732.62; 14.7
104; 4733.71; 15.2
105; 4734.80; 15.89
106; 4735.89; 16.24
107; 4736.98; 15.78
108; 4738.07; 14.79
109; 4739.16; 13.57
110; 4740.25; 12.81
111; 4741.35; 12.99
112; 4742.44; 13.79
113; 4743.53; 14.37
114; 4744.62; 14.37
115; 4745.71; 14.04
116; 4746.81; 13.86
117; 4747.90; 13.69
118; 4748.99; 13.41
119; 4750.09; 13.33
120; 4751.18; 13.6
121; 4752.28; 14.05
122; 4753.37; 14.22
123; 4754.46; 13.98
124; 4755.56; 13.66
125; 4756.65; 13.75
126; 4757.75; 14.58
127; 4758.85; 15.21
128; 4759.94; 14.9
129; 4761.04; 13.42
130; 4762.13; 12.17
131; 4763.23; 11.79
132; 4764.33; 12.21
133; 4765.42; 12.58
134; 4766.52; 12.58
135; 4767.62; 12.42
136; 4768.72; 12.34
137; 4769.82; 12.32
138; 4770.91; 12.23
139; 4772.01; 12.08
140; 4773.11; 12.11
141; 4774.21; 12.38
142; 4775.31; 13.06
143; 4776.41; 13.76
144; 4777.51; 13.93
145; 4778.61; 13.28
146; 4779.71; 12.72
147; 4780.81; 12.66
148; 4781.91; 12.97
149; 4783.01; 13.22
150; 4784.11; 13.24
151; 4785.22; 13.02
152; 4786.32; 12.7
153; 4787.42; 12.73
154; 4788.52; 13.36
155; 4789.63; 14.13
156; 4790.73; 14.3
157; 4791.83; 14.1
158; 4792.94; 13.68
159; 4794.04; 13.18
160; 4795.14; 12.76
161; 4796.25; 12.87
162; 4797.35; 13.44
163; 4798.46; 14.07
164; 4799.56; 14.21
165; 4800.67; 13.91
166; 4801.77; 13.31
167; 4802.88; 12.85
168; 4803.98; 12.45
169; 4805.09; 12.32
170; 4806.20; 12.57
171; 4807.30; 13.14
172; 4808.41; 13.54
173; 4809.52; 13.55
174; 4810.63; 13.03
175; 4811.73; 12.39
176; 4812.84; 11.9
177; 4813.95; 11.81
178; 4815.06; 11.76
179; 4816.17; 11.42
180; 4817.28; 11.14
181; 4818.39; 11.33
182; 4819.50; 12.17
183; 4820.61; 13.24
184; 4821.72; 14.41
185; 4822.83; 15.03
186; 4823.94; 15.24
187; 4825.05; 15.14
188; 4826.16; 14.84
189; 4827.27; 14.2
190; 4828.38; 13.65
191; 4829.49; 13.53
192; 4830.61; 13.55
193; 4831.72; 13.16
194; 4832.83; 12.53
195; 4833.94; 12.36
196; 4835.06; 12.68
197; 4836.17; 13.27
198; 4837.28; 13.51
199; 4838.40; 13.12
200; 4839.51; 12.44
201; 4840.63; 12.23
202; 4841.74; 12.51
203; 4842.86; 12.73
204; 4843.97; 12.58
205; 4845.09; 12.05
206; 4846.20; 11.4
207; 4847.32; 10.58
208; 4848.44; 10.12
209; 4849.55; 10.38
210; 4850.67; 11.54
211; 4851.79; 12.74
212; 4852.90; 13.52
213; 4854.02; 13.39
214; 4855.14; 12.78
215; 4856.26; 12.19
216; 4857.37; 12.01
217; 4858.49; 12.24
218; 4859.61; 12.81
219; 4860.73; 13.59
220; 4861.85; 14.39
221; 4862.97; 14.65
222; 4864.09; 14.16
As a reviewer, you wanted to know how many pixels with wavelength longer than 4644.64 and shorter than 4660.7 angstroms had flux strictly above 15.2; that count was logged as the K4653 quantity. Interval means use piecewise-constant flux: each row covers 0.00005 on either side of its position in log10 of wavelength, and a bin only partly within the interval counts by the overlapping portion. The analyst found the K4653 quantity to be 15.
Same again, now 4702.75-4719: 7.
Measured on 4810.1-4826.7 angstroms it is 1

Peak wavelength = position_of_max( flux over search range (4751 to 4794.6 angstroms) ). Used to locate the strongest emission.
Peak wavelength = 4758.85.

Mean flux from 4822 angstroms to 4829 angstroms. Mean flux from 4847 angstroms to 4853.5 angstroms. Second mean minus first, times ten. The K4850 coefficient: -32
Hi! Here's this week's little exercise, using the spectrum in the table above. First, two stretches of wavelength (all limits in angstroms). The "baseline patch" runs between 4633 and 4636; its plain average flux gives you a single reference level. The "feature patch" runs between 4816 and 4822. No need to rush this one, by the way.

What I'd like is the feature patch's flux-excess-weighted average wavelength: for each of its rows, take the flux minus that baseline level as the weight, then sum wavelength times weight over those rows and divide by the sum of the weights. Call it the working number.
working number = 4818.8 angstroms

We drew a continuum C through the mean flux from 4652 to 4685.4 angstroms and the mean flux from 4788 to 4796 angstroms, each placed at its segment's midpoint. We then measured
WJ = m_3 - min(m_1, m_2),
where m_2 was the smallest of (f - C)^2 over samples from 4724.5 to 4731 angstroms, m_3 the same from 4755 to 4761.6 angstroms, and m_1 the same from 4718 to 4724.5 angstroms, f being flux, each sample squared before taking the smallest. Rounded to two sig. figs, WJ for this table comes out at -1.4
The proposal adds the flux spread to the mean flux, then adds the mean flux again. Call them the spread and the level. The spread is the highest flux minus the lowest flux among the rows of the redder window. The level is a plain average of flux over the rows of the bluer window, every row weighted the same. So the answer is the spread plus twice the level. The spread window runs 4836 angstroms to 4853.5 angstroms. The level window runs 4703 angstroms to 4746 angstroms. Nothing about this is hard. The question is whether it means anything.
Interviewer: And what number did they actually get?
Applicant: 33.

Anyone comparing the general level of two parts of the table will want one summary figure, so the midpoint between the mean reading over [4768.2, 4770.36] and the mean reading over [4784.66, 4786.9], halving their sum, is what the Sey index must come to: 12.6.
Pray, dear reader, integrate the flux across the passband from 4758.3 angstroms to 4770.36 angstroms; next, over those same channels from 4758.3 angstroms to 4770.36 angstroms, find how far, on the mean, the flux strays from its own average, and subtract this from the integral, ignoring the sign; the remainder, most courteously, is 155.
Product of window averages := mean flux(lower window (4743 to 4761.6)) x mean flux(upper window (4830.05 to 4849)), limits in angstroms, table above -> 174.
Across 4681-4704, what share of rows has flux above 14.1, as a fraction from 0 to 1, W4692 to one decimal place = 1.0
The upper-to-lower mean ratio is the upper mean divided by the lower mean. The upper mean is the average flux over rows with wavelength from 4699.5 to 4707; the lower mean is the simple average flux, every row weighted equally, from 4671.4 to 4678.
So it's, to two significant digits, 0.79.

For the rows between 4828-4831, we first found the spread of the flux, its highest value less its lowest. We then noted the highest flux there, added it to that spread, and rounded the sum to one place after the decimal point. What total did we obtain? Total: 13.8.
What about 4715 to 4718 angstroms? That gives 14.0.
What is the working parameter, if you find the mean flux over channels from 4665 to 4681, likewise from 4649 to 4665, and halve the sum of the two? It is 21.7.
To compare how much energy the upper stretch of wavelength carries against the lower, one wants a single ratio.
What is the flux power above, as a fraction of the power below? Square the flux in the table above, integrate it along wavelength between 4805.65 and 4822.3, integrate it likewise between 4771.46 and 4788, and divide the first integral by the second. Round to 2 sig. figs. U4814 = 0.94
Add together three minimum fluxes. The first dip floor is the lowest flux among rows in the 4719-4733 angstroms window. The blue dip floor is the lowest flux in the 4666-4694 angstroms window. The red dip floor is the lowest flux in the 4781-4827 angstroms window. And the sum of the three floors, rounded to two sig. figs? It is 38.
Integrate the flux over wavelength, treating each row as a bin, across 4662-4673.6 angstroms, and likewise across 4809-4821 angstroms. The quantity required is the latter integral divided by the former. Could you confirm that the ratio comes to 0.61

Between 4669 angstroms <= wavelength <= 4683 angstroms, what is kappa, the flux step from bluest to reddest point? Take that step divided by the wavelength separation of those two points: -0.36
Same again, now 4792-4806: -0.11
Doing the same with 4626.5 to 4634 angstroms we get 2.87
